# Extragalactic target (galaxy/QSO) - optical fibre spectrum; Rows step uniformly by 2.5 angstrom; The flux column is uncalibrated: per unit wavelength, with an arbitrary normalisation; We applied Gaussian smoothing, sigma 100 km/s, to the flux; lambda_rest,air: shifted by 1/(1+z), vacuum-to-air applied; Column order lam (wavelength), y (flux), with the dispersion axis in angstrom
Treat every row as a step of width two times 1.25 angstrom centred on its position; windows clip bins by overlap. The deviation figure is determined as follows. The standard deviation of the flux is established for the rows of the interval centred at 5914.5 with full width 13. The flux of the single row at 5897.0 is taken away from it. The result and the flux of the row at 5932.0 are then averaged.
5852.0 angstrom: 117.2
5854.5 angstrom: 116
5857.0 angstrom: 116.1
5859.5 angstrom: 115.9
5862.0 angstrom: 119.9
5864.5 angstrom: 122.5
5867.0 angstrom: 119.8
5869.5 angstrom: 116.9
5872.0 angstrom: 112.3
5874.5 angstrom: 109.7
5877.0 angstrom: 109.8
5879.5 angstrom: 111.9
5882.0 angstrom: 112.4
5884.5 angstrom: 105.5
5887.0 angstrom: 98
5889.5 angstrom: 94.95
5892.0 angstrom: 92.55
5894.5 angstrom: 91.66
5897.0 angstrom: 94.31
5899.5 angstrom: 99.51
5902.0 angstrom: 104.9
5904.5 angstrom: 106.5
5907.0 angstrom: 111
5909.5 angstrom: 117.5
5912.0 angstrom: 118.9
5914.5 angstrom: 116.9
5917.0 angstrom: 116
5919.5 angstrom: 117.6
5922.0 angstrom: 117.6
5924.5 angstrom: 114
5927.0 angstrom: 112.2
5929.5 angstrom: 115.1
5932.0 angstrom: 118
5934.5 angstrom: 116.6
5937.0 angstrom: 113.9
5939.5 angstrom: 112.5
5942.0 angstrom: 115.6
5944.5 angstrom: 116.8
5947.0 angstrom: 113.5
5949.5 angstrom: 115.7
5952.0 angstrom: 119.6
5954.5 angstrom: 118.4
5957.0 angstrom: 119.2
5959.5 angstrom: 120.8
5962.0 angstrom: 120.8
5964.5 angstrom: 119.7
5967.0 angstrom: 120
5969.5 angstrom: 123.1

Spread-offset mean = 12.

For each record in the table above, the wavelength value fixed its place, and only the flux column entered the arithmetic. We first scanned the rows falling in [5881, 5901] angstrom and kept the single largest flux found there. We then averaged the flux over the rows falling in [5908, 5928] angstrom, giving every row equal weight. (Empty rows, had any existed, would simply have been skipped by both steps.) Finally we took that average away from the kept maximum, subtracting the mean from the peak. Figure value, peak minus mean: -3.9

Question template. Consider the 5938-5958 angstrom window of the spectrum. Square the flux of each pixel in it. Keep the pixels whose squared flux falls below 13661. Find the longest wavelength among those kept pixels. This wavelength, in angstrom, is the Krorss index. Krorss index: 5949.5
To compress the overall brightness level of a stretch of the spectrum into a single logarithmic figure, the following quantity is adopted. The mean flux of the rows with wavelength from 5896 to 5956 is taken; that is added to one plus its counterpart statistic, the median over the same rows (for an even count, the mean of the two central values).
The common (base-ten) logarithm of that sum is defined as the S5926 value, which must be 2.36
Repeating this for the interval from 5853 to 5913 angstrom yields 2.35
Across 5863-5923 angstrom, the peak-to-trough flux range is 31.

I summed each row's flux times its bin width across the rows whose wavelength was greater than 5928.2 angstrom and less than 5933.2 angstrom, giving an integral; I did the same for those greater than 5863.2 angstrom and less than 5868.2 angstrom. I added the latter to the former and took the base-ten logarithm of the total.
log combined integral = 3.075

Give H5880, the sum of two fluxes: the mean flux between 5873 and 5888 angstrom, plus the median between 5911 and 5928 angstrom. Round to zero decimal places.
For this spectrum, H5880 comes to 225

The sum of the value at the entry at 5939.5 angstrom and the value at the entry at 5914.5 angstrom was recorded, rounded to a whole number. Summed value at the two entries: 229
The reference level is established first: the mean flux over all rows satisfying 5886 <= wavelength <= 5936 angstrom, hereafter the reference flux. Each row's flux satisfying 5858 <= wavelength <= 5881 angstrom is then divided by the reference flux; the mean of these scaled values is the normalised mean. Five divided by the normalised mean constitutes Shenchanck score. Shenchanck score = 4.71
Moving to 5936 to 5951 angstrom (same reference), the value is 4.74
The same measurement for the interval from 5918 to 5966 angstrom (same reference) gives 4.66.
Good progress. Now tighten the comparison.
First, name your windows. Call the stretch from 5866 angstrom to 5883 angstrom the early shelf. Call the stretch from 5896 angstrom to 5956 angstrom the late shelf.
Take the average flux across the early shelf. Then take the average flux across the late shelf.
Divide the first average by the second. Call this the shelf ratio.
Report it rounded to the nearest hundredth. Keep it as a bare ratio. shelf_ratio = 1.00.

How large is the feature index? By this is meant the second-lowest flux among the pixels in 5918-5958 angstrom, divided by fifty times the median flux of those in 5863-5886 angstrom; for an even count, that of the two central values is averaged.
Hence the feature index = 0.0200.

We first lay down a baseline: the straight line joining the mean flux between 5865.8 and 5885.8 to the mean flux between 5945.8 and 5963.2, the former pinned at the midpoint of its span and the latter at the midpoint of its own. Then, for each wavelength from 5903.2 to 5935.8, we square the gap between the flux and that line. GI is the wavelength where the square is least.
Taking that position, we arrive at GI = 5934.5 angstrom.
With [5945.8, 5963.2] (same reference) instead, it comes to 5954.5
